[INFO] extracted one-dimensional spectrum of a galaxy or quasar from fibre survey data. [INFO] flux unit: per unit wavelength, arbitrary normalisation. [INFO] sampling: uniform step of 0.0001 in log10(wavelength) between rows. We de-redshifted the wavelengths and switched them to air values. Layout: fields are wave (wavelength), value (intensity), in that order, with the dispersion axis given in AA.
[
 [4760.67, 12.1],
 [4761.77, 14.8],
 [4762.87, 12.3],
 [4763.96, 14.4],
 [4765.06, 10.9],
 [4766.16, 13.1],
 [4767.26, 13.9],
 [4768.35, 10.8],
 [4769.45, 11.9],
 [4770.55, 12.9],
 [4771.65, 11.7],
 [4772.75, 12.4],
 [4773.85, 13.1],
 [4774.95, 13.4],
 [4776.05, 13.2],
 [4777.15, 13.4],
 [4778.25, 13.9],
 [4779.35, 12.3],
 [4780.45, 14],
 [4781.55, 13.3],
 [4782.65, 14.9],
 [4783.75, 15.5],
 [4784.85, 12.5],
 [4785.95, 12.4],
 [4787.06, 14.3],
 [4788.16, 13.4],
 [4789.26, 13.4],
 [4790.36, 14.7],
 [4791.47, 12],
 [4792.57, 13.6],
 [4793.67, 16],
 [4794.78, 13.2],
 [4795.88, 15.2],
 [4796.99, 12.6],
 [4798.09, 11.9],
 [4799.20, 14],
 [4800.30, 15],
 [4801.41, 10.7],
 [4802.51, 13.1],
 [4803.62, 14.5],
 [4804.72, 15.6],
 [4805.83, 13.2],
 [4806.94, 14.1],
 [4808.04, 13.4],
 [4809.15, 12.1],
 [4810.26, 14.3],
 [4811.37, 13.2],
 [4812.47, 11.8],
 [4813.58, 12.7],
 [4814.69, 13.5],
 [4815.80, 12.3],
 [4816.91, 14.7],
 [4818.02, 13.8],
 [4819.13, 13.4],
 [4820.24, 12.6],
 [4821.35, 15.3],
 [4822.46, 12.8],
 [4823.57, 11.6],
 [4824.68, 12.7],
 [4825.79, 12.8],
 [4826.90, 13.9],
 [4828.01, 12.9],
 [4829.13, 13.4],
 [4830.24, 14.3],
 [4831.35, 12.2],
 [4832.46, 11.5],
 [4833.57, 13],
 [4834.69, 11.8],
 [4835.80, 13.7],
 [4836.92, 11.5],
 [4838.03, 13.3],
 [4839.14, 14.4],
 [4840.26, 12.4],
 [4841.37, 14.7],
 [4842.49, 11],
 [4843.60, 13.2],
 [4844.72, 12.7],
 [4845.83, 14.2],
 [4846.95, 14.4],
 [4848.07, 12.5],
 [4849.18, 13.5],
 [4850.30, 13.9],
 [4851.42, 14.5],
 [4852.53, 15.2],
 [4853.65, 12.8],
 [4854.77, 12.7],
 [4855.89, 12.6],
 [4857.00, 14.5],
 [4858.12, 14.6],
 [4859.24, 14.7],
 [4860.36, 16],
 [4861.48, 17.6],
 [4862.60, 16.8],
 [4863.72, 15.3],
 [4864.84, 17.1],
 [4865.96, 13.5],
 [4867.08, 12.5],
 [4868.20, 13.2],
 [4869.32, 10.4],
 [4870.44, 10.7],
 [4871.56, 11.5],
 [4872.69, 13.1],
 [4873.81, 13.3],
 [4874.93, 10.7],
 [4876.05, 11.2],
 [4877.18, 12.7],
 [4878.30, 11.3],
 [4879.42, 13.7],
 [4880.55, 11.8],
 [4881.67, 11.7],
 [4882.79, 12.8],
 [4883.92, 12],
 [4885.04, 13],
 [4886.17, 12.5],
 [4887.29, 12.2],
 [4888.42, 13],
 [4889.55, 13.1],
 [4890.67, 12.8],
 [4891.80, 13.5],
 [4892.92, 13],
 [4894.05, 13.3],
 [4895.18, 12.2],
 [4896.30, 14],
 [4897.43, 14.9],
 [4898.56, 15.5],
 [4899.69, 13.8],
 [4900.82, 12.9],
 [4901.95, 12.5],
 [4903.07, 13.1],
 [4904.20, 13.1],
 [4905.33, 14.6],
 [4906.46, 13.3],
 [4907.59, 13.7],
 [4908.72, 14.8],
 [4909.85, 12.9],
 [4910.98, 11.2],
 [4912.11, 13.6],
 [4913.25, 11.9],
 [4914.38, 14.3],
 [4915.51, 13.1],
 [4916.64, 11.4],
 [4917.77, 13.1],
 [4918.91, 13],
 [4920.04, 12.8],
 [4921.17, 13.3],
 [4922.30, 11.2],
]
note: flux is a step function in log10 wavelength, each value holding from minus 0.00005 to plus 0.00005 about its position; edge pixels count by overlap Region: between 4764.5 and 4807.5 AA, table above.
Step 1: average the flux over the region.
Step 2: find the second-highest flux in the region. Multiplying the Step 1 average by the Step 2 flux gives 208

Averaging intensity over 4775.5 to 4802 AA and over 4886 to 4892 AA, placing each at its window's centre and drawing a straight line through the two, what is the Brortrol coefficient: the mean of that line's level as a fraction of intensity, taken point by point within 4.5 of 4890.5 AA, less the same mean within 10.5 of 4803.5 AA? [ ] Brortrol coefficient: -0.012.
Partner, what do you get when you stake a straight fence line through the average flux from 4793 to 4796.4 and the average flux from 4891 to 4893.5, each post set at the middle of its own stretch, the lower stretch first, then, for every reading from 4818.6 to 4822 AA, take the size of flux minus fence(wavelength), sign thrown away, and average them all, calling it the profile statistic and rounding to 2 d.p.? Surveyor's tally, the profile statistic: 1.24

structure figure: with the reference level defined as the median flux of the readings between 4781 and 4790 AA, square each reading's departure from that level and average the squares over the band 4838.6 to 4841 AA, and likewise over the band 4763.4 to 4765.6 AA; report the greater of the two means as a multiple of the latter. 1.0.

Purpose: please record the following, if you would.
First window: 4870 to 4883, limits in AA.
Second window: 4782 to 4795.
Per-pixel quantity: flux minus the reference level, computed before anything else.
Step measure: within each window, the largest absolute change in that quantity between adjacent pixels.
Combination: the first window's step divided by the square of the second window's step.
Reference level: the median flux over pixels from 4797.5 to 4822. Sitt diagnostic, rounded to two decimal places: 0.29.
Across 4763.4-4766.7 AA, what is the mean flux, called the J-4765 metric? 12.8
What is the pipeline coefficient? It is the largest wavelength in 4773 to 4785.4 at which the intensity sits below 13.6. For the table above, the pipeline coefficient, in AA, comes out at 4784.85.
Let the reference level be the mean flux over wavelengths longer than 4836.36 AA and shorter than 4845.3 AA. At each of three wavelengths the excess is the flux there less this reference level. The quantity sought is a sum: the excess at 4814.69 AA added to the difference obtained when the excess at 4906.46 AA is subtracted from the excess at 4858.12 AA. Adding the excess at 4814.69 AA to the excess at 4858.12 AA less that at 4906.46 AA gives 1.9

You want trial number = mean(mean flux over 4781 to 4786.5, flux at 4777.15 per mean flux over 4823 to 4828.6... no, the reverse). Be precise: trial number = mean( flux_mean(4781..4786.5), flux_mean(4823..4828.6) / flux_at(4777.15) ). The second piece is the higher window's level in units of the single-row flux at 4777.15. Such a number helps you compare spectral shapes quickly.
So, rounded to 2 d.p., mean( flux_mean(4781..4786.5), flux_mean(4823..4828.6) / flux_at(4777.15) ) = 7.34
